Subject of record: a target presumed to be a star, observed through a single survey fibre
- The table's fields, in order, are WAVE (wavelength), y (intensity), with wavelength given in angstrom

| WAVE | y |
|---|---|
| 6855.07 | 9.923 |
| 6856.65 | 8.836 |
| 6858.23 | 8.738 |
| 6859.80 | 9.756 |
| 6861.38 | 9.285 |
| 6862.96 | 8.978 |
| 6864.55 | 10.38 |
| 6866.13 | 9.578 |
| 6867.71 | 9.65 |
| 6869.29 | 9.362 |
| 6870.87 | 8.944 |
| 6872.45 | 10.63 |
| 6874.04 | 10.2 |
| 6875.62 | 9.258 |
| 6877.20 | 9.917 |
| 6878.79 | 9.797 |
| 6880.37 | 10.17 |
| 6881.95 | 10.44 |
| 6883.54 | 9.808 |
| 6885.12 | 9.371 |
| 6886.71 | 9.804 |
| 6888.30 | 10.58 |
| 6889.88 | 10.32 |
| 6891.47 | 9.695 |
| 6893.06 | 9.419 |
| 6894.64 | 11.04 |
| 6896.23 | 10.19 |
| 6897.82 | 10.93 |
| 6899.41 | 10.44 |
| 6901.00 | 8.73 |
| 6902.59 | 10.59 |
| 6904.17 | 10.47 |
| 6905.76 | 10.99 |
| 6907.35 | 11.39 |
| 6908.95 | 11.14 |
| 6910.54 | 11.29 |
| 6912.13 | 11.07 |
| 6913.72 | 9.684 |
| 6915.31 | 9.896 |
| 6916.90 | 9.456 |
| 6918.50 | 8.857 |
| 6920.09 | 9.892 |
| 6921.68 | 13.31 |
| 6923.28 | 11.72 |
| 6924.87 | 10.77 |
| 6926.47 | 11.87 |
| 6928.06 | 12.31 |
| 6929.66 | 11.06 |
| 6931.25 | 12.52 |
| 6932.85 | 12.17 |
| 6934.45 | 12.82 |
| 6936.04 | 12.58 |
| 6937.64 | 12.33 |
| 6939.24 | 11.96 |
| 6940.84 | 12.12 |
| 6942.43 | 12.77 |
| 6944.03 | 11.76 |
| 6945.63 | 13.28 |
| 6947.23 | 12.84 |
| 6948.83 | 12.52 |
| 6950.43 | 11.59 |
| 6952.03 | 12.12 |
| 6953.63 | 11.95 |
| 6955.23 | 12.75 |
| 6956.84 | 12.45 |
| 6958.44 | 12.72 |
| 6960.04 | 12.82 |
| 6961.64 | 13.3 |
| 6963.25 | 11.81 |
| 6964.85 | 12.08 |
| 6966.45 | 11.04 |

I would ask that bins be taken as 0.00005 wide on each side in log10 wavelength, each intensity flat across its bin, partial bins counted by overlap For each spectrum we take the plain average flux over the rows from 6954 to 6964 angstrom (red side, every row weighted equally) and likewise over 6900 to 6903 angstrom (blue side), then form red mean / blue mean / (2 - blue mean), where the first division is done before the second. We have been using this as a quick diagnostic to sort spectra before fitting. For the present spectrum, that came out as -0.17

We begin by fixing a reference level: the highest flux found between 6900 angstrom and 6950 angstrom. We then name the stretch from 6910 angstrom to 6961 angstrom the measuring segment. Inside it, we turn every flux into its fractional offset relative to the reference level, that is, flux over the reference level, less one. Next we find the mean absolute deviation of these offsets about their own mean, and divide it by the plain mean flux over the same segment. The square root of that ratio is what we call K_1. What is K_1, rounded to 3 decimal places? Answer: 0.076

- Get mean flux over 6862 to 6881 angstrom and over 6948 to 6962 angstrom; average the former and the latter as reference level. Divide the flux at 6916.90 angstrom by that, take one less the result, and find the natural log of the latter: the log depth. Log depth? -1.9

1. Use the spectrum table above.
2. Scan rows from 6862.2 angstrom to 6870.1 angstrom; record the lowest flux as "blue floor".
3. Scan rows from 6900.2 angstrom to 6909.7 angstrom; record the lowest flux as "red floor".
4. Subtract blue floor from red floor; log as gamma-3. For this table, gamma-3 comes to -0.25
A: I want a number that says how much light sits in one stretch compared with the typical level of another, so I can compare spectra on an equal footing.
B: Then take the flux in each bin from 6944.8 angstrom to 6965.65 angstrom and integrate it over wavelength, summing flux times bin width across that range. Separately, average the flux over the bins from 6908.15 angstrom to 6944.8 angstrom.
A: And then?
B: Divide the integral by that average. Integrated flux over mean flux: 23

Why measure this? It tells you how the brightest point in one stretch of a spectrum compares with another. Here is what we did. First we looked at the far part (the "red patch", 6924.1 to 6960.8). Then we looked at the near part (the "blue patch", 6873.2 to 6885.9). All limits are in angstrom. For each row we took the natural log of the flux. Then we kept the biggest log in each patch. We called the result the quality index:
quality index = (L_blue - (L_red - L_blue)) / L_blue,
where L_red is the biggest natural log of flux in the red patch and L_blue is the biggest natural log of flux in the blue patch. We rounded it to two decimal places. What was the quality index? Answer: 0.90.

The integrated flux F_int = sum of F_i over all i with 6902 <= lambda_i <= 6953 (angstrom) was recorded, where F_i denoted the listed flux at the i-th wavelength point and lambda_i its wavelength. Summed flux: 369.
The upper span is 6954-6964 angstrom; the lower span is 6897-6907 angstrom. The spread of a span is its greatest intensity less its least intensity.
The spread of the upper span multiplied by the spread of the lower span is 3.4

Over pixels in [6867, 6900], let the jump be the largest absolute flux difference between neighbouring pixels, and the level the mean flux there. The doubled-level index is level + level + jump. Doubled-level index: 21.7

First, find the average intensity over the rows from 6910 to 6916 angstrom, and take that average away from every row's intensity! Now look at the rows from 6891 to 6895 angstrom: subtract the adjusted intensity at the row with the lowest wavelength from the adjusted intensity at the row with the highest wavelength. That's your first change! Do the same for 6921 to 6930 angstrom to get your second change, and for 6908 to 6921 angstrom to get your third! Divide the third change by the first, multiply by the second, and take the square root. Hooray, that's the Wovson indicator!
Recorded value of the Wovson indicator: 1.4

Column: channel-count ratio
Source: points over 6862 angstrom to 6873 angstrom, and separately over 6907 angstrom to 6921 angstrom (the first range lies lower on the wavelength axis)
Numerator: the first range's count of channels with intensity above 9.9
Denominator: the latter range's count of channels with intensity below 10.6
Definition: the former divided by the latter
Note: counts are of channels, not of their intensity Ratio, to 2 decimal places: 0.40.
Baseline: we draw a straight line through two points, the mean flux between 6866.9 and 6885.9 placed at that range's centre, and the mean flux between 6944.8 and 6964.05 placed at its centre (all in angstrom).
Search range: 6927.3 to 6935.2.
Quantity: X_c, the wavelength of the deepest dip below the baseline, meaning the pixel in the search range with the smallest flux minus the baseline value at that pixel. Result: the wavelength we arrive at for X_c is 6929.66 angstrom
